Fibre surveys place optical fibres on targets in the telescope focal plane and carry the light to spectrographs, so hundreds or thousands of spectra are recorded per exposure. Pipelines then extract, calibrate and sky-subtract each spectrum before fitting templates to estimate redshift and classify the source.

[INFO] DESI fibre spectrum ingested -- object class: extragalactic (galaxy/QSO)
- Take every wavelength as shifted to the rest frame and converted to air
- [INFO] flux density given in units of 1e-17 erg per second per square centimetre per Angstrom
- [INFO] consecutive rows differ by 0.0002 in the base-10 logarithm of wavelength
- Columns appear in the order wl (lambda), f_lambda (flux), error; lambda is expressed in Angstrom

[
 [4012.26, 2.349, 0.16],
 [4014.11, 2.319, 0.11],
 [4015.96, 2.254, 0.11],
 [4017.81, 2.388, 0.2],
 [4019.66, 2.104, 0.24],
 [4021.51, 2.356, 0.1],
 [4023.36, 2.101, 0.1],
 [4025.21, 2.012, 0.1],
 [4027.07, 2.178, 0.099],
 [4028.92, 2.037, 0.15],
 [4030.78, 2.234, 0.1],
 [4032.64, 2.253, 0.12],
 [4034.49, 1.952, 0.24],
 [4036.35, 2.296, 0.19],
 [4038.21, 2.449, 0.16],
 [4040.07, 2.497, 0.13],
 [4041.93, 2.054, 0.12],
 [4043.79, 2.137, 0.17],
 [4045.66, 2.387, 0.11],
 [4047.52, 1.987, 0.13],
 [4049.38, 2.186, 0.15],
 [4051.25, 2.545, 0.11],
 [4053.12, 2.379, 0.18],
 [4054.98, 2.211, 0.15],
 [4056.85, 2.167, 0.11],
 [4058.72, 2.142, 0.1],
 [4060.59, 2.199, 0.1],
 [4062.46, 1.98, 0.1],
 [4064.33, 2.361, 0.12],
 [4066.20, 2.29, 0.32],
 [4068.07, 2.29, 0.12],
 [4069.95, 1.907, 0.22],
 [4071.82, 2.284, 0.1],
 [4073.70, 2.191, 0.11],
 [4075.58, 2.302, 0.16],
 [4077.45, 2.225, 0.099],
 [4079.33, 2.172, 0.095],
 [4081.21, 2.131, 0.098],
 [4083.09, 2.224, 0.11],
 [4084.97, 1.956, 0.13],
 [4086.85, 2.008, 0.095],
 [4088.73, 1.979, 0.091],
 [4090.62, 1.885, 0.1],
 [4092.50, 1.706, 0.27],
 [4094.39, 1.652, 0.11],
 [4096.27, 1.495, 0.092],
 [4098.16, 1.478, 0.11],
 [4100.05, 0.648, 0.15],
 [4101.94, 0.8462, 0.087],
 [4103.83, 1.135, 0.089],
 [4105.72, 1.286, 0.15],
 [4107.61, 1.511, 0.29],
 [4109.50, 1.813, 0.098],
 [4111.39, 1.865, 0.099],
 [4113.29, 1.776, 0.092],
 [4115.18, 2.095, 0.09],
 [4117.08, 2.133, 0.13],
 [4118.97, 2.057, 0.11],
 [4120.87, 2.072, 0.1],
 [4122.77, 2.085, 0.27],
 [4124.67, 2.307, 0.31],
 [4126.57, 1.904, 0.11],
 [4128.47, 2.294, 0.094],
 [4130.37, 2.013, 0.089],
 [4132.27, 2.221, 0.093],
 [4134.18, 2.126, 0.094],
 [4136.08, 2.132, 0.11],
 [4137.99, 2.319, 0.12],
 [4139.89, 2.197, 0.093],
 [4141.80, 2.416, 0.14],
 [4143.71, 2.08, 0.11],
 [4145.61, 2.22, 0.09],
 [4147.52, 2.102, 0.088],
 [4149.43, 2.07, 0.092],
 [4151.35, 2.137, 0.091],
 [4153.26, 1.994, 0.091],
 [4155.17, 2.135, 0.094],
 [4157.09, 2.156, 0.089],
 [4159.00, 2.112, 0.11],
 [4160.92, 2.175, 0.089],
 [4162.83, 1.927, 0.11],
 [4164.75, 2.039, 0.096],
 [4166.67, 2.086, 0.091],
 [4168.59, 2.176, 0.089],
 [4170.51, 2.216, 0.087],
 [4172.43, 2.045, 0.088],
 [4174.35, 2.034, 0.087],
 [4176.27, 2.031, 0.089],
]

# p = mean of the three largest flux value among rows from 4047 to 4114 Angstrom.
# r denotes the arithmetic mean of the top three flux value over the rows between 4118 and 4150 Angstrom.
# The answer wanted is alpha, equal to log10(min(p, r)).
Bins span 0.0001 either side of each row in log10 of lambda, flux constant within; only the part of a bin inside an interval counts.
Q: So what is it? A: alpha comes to 0.371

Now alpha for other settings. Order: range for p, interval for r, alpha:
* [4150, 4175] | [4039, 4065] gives 0.340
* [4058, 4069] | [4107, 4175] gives 0.364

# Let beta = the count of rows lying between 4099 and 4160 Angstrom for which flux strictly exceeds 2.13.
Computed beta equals 12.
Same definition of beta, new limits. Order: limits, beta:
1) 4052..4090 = 15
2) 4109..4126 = 2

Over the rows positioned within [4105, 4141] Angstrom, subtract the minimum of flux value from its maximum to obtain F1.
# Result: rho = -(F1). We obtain -1.03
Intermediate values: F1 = 1.03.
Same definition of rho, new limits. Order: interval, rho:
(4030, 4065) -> -0.59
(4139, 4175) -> -0.49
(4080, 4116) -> -1.58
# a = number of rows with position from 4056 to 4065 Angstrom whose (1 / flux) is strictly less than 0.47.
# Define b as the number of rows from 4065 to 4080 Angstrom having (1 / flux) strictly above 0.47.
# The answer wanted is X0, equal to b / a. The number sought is 0.25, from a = 4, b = 1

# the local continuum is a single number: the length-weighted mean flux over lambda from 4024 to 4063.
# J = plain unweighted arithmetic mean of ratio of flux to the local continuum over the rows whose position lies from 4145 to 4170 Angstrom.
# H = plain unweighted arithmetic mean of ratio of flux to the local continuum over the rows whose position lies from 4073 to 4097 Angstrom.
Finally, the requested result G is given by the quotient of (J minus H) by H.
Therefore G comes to 0.1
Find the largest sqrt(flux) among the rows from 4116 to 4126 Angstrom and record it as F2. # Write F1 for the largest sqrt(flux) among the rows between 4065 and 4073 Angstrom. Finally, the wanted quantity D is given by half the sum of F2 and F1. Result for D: 1.52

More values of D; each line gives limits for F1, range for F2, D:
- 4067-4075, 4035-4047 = 1.55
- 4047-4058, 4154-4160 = 1.53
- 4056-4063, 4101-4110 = 1.41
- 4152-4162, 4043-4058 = 1.54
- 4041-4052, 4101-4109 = 1.41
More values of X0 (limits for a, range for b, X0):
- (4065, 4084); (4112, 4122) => 0.44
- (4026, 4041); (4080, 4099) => 1.33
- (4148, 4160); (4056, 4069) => 0.33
